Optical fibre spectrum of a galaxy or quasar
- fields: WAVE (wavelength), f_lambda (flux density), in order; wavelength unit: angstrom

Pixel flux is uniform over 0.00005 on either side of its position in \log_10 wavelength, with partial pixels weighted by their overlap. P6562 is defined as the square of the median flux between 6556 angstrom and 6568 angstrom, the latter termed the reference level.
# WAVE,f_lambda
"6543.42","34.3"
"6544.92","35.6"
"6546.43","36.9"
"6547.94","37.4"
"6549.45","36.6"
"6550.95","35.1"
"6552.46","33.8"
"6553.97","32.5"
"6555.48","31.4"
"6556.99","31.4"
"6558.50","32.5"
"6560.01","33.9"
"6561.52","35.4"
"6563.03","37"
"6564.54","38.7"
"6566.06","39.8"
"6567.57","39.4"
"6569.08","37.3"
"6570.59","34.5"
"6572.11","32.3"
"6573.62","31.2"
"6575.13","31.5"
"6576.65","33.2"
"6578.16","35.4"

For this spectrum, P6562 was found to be 1310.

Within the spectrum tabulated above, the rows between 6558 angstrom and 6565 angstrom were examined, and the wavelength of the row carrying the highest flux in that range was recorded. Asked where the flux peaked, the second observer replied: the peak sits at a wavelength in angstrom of 6564.54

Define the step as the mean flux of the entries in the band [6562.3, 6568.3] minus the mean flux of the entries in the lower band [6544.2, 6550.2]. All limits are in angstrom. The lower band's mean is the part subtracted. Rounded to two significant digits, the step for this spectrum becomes 2.1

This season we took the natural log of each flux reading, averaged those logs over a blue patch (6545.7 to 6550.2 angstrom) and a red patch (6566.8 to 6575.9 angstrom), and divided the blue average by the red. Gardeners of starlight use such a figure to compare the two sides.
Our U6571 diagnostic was 1.02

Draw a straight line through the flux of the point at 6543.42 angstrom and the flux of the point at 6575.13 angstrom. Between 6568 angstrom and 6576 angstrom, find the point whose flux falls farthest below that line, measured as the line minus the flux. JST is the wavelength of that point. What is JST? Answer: 6573.62 angstrom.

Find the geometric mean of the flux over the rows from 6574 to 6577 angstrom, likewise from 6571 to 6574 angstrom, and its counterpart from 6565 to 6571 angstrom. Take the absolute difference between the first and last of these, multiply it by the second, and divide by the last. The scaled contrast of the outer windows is 4.5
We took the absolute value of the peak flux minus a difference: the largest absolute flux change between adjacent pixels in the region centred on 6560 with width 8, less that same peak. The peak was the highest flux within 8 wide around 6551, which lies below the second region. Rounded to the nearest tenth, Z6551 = 73.2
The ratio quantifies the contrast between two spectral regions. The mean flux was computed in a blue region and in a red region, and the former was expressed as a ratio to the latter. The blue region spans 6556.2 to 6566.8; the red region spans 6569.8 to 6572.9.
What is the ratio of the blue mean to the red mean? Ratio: 1.06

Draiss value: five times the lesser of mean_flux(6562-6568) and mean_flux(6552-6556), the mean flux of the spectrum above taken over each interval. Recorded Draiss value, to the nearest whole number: 163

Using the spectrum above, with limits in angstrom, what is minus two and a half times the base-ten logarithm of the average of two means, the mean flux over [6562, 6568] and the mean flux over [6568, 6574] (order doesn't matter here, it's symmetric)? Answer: -3.90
